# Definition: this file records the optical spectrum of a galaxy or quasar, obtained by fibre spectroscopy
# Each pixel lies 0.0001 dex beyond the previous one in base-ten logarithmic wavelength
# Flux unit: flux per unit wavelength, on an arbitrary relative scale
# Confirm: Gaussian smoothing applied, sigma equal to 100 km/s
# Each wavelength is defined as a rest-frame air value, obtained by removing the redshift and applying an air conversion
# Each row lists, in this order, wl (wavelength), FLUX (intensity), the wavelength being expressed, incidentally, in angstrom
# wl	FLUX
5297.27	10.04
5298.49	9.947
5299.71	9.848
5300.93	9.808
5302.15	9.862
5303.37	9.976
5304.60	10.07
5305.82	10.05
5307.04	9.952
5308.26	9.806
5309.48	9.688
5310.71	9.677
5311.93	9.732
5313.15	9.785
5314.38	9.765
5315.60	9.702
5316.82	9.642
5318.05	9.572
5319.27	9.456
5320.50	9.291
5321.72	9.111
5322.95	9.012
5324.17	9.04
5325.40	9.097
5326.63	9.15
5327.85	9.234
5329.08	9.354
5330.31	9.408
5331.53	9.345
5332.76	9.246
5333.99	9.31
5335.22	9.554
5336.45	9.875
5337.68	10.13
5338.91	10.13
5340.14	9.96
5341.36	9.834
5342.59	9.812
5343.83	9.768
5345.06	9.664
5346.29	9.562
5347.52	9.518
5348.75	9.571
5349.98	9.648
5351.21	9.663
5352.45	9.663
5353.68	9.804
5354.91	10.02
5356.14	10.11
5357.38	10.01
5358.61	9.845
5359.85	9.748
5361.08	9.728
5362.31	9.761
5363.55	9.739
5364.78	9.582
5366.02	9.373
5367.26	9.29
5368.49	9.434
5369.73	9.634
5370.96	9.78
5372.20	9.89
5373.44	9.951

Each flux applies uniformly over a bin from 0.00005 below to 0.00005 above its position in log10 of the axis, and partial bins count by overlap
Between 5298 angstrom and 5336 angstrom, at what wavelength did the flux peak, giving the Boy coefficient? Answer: 5304.60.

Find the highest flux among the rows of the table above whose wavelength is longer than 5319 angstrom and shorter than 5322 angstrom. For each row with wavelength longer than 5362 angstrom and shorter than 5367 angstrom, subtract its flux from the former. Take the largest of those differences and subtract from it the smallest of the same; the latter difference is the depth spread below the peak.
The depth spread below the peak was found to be 0.39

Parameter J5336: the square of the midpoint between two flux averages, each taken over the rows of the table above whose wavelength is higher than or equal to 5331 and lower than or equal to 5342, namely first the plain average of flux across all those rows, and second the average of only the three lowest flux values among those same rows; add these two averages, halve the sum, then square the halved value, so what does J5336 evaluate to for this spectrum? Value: 90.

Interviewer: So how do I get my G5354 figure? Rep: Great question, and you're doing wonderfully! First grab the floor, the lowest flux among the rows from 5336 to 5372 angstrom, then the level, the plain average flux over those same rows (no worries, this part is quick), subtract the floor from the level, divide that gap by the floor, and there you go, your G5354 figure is 0.049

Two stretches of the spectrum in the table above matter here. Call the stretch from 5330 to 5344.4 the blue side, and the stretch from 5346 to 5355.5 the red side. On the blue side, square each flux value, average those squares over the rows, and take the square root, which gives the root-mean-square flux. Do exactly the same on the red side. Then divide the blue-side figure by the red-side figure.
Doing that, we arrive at 1.00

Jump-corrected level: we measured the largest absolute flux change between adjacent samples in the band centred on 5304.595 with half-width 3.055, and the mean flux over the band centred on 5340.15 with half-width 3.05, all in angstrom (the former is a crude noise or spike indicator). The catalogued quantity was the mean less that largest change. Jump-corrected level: 9.9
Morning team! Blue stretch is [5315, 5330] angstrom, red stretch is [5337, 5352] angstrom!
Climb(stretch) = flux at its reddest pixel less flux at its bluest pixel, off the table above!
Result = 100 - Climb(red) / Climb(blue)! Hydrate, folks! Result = 99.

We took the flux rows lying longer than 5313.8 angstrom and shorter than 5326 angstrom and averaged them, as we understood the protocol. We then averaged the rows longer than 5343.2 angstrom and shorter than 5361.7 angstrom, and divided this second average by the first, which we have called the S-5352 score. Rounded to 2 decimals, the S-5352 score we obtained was 1.04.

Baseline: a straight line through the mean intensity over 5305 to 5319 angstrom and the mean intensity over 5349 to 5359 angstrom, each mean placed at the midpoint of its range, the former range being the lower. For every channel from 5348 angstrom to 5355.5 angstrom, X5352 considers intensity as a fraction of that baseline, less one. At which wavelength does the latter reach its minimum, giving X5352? 5348.75 angstrom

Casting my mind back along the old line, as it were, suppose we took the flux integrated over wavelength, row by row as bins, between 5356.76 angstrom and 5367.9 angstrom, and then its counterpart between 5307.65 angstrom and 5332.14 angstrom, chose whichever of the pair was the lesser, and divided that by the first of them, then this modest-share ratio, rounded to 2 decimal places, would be 1.00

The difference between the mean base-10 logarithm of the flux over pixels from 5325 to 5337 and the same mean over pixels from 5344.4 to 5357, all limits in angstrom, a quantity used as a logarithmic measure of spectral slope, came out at -0.017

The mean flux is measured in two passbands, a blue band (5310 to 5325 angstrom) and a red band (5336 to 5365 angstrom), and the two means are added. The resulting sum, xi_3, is 19.28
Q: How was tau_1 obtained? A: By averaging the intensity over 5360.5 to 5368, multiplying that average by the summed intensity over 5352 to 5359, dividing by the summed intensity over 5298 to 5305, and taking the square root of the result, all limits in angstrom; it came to 3.09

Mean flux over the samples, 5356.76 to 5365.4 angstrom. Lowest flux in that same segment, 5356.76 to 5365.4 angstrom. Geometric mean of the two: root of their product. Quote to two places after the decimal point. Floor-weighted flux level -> 9.68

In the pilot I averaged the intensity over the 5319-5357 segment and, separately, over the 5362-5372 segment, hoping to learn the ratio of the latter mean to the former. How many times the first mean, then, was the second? 1.00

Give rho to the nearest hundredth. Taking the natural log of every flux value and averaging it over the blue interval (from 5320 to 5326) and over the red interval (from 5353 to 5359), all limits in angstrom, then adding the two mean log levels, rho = 4.51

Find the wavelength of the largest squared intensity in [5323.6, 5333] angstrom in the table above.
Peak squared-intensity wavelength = 5330.31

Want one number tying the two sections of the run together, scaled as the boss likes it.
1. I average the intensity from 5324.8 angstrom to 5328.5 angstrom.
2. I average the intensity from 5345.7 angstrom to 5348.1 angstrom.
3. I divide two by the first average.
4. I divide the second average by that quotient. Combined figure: 43.7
